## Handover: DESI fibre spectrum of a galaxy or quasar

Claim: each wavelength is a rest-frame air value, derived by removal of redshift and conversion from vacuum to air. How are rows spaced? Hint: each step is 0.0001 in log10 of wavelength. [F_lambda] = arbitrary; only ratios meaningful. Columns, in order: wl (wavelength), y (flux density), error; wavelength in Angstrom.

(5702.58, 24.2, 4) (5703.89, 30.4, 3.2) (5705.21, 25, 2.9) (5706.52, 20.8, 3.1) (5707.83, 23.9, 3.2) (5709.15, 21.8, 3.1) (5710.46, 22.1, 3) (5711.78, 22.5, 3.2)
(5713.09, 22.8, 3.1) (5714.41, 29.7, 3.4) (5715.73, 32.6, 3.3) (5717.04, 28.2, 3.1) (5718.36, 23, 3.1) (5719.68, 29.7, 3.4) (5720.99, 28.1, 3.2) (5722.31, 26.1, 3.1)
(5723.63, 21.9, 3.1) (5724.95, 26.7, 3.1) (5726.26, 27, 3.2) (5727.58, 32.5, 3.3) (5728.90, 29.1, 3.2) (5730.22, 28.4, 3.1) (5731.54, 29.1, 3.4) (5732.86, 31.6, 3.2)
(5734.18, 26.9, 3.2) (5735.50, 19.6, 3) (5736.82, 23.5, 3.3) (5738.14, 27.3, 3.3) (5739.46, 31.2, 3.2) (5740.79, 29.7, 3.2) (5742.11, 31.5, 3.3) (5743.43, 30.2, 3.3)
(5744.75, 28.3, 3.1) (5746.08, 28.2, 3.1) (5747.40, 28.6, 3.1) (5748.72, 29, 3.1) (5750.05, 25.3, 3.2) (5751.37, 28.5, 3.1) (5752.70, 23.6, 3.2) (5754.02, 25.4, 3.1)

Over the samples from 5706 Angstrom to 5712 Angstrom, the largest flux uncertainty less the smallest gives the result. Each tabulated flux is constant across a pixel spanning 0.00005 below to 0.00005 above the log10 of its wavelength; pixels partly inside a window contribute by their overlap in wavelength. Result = 0.20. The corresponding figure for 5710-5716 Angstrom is 0.40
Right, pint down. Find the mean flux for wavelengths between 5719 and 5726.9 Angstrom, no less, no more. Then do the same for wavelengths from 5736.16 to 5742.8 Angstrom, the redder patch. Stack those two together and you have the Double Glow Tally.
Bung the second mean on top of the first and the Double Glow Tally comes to 55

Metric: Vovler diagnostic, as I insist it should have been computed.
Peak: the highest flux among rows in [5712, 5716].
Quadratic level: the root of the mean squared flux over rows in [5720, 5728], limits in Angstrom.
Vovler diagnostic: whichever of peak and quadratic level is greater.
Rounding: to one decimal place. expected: 32.6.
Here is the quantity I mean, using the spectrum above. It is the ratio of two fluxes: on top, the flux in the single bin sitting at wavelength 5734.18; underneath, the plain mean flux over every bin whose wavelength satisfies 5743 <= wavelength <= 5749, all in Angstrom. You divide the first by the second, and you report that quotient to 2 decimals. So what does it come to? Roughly 0.93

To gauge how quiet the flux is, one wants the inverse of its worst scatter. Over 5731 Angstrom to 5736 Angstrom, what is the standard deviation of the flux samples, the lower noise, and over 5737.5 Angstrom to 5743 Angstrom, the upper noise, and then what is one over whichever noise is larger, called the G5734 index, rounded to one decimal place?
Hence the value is 0.2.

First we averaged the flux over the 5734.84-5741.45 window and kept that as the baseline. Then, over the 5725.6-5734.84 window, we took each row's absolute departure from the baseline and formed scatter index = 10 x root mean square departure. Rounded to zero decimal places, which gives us 36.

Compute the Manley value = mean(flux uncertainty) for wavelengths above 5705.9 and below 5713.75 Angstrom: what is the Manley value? 3.12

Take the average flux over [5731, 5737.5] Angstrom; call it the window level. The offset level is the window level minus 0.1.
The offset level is 26.0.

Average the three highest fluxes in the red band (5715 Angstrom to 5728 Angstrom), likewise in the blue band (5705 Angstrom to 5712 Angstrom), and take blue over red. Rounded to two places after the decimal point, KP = 0.75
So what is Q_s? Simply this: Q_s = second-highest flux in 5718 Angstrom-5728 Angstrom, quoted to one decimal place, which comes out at 29.7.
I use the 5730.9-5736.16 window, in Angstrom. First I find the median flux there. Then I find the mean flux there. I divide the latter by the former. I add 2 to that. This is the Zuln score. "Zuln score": 2.96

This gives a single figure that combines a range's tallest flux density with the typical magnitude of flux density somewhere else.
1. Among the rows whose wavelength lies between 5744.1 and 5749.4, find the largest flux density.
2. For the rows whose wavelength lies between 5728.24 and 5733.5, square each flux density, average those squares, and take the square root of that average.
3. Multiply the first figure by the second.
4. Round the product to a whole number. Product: 858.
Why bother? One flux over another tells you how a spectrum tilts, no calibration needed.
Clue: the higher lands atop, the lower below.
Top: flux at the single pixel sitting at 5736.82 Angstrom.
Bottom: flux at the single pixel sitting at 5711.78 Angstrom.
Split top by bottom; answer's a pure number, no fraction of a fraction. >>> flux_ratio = 1.04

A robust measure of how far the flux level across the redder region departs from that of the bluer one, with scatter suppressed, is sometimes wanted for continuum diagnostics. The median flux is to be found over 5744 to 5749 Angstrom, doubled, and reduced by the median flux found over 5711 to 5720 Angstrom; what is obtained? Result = 28.7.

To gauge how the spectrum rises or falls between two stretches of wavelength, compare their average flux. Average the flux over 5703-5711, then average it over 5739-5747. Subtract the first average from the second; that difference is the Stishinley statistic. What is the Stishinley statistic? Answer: 6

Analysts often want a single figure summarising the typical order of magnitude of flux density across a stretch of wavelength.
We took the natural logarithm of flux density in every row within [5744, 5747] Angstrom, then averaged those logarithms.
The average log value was 3.34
